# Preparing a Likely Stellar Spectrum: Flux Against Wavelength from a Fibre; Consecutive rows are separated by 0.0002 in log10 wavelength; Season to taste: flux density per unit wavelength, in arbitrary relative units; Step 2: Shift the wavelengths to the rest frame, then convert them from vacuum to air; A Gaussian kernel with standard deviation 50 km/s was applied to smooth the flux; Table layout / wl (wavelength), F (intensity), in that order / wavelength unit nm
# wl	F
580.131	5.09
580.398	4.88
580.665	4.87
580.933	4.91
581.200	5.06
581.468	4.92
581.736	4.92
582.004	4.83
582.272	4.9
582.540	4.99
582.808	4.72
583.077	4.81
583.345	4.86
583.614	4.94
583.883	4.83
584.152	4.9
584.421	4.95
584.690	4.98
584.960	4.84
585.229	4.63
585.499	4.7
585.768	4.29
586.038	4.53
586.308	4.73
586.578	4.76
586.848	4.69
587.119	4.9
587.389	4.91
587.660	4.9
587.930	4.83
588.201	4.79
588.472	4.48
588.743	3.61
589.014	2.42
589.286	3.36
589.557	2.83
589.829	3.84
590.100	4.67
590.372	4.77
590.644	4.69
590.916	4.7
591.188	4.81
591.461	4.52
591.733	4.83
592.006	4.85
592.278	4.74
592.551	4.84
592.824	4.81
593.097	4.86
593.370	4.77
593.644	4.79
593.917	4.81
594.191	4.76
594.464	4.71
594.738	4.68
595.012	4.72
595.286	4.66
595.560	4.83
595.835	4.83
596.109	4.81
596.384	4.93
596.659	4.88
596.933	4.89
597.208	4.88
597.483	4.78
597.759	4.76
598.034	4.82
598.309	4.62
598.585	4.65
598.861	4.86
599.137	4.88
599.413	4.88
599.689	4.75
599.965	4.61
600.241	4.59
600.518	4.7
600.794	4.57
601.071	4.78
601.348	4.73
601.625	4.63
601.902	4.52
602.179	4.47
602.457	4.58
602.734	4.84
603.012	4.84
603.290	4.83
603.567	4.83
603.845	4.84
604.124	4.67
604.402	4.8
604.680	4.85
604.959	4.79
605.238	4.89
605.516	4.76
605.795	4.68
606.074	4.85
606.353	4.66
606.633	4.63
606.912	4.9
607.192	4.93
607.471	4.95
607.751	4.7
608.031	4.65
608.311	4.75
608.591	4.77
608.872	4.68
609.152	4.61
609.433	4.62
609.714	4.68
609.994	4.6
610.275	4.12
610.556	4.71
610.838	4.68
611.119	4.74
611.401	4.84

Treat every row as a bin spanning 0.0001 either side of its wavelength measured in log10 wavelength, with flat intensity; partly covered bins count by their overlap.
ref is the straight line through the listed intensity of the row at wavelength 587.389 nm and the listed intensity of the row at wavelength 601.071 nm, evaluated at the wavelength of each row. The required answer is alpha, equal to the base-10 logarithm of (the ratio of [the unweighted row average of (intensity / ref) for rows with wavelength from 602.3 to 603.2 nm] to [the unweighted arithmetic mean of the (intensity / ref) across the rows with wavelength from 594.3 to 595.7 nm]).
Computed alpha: 0.010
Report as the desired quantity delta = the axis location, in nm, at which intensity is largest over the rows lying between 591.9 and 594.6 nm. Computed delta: 593.097 nm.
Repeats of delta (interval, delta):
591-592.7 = 592.006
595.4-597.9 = 596.384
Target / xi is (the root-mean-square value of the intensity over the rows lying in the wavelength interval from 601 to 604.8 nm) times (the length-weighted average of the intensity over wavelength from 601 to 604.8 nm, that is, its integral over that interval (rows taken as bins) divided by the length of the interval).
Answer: 22.4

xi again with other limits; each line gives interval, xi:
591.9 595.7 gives 22.8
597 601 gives 22.5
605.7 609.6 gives 22.5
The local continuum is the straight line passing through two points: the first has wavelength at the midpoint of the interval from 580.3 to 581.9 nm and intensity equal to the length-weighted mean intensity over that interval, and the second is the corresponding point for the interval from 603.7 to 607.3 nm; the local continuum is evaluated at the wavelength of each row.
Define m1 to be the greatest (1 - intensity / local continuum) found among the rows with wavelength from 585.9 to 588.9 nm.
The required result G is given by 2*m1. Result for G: 0.52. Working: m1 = 0.26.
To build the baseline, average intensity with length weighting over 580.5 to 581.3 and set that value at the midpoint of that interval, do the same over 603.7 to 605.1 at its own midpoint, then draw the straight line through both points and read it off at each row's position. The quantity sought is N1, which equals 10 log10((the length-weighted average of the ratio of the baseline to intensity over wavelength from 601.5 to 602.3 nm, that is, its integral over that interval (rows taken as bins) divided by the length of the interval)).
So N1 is 0.248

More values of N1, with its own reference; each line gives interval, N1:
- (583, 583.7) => 0.051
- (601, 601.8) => 0.099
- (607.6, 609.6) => 0.068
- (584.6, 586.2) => 0.243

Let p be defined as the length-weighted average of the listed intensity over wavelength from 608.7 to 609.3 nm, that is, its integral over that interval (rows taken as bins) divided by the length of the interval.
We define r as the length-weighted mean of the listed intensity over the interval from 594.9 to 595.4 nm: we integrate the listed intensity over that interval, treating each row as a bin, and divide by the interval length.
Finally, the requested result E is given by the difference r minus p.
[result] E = 0.04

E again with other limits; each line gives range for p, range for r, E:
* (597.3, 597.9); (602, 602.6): -0.25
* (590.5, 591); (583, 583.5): 0.15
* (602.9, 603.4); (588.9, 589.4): -1.95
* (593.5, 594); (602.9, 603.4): 0.04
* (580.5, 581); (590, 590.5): -0.16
